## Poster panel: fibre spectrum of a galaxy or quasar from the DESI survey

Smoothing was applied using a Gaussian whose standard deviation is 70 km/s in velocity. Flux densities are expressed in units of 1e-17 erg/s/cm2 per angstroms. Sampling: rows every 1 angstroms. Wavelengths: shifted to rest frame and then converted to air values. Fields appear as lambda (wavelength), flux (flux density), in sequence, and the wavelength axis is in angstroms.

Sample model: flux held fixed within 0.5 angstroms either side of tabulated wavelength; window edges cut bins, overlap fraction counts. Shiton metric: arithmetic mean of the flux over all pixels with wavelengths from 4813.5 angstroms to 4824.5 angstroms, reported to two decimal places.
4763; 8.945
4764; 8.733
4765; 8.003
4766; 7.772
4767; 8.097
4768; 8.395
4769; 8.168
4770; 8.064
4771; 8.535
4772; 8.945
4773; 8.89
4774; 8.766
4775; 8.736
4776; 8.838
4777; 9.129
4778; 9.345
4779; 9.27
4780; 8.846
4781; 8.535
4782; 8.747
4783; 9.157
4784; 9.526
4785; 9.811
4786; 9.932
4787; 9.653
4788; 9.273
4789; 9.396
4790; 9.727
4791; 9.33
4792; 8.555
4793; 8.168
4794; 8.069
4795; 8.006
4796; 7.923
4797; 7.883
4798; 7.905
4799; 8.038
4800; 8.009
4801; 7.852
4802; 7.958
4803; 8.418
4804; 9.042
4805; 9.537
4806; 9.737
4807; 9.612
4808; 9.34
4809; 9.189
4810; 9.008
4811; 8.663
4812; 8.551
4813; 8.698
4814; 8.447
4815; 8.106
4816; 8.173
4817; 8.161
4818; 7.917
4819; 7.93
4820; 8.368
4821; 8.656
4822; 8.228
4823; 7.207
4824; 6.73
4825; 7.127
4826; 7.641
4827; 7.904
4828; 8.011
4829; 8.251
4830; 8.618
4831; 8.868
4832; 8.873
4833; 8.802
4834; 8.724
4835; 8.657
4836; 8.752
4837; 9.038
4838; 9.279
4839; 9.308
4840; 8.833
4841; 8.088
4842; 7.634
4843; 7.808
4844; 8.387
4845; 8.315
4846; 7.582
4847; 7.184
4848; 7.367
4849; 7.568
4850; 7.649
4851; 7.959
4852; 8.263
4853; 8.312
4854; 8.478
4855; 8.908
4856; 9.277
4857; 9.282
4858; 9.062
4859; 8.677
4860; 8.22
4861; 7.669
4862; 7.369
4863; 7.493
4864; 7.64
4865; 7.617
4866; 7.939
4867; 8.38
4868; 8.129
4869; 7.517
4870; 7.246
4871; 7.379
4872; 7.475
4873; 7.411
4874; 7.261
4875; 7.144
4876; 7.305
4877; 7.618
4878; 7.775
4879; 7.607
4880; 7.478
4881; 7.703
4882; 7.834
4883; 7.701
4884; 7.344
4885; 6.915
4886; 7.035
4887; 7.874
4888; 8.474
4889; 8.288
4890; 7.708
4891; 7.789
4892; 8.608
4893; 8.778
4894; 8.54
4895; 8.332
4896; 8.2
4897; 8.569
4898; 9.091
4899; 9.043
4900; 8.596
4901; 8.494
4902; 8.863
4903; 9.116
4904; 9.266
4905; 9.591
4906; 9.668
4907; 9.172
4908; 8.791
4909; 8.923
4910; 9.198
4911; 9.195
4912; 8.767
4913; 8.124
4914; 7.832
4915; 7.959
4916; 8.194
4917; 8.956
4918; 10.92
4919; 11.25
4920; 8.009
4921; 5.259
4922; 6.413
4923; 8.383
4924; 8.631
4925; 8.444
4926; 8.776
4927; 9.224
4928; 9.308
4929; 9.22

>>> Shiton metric 7.99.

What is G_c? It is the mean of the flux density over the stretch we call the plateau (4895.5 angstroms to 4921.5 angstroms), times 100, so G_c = 881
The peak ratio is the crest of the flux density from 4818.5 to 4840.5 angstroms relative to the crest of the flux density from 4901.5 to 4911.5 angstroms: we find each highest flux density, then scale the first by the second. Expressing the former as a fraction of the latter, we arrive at 0.96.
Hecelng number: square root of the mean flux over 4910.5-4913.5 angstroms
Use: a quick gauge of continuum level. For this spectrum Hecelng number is 2.95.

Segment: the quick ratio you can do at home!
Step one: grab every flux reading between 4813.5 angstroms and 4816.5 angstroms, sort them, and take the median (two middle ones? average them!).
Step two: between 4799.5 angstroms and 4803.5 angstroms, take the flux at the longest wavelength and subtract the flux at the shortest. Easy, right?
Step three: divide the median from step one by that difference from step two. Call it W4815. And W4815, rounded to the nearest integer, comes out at 20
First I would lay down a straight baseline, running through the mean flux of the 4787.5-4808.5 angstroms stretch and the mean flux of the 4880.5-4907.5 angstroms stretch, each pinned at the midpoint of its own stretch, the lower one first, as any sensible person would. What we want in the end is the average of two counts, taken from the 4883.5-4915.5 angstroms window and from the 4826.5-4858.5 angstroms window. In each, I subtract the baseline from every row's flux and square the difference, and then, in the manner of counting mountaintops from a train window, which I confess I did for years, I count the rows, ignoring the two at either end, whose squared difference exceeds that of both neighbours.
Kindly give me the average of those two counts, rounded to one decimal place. 6.5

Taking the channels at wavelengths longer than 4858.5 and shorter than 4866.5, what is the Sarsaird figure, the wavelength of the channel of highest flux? 4859 angstroms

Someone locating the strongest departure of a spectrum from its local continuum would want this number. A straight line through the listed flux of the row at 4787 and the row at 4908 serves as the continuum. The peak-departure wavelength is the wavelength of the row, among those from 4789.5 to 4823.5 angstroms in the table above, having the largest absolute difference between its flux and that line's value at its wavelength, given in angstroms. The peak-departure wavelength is 4823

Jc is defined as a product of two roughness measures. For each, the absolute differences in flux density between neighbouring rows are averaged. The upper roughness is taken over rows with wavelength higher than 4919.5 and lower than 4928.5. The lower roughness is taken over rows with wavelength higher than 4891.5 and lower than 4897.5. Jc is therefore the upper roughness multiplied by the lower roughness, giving 0.20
